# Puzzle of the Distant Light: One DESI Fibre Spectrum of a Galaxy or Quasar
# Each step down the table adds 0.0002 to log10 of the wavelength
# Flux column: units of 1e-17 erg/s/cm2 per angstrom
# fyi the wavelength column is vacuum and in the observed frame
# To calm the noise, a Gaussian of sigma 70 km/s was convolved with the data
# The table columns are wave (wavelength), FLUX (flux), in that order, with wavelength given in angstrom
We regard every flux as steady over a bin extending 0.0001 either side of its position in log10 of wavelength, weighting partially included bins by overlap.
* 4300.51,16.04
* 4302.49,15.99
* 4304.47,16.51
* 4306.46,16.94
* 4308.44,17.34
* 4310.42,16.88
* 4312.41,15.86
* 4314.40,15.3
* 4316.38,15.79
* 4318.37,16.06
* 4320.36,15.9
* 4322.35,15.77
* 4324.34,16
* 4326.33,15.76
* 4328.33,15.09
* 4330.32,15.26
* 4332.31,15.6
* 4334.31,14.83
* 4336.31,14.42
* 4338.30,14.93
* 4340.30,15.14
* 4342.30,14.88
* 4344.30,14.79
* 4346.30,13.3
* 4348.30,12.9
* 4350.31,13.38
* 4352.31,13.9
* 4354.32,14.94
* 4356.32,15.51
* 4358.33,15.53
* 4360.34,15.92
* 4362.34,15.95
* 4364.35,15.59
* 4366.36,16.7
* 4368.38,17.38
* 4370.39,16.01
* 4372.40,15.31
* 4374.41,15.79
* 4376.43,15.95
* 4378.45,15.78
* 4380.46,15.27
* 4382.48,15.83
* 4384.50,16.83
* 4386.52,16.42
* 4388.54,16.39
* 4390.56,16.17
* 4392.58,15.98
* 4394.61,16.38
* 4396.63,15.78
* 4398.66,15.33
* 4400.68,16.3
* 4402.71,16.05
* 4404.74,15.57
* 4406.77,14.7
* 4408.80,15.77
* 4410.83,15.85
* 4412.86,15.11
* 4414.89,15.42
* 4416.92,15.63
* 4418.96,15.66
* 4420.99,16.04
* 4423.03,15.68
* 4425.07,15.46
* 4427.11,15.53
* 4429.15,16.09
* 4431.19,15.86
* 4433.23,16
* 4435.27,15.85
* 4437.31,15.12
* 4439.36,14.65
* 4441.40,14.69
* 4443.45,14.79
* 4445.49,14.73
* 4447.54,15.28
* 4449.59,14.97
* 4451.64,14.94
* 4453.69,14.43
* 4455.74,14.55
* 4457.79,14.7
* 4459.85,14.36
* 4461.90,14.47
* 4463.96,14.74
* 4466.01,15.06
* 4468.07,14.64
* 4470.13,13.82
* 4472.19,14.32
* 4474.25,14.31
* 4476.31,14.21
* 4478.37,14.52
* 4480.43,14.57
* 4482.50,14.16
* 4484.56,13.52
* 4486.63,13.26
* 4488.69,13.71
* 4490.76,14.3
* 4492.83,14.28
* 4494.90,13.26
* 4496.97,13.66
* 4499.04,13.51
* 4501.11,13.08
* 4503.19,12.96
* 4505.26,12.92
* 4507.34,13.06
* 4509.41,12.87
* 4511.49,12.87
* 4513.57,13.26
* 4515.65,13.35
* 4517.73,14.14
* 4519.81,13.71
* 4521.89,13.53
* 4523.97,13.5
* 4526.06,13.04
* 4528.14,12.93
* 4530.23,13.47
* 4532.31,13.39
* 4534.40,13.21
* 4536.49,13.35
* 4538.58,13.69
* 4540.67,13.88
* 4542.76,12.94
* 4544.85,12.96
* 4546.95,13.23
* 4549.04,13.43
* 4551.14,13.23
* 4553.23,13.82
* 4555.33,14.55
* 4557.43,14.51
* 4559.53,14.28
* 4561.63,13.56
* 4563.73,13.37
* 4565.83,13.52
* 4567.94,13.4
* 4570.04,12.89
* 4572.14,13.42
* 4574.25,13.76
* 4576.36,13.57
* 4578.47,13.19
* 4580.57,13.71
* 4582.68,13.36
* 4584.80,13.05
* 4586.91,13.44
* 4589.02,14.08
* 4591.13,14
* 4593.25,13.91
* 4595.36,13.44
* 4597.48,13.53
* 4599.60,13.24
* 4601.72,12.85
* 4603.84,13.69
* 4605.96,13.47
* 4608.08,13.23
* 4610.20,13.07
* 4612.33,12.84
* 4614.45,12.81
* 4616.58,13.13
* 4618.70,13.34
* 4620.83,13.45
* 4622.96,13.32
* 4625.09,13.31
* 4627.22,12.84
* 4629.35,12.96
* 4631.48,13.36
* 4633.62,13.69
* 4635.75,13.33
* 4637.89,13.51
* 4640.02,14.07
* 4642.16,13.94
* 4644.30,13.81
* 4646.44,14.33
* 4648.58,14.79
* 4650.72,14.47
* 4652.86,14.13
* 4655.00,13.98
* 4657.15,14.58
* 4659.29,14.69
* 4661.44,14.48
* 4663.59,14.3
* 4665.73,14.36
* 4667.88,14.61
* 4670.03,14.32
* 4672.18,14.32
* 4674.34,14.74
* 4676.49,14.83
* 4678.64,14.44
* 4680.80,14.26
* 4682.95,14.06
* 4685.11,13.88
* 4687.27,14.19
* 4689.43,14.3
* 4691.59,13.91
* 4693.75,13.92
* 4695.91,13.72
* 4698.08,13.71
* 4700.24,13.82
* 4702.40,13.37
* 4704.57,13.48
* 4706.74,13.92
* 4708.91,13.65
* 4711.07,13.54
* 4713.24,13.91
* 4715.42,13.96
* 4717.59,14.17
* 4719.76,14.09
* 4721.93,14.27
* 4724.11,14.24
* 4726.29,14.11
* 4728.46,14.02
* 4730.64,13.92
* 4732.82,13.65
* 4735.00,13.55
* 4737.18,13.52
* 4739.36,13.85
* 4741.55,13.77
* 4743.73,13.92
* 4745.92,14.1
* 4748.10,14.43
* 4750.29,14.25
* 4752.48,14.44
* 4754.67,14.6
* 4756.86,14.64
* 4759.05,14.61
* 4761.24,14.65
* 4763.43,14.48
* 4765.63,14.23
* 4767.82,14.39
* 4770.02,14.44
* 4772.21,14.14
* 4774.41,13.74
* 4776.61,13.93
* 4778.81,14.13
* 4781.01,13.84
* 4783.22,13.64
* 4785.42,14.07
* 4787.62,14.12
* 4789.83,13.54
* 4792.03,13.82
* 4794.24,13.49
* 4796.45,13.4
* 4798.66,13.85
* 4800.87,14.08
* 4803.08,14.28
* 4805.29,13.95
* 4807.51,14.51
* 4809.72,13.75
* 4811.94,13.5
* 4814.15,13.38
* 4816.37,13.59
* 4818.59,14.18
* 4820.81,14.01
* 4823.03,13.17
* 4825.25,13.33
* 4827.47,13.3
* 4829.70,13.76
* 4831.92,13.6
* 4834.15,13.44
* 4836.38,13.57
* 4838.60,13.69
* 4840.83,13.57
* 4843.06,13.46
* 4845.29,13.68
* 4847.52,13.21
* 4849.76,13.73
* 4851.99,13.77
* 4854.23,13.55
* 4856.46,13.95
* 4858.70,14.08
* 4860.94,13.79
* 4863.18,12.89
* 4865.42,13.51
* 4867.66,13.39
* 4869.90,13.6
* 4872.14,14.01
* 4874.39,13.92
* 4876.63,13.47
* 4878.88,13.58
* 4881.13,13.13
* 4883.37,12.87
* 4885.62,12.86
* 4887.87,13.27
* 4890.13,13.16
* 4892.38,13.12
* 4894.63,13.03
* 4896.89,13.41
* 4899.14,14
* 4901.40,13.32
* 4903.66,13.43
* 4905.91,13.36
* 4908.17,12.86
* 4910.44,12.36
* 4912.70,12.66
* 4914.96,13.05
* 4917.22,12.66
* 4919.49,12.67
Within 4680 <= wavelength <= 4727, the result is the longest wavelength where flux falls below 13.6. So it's 4711.07 angstrom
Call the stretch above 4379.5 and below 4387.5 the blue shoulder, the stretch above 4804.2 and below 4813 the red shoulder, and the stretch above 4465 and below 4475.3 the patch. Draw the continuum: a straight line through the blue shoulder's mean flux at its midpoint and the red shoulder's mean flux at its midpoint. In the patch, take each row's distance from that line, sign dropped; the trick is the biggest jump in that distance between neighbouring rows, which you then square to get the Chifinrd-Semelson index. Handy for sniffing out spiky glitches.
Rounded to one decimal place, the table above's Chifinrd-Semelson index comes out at 0.7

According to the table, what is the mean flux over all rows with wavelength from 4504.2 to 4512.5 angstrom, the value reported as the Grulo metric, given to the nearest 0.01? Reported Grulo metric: 12.93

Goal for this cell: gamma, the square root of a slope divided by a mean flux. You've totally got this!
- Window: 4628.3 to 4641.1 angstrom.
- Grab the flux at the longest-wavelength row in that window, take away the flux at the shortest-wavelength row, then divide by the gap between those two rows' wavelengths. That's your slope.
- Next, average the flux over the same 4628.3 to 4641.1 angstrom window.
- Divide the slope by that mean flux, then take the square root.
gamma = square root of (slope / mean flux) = 0.088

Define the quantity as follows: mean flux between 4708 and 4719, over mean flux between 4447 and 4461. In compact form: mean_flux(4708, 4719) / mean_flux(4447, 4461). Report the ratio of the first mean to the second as 0.94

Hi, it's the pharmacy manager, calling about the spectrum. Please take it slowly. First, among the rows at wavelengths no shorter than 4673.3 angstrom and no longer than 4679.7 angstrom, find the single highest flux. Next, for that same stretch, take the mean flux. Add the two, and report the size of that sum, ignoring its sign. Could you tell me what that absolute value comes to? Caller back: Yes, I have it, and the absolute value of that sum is 29.5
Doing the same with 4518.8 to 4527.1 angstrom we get 27.2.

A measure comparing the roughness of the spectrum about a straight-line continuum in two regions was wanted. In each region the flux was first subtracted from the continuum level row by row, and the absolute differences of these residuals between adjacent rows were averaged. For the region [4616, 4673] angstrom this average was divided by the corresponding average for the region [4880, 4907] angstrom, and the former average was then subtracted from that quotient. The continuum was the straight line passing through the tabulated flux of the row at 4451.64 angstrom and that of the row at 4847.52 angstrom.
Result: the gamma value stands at 0.78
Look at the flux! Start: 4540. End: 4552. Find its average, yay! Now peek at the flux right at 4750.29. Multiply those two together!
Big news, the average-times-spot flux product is 189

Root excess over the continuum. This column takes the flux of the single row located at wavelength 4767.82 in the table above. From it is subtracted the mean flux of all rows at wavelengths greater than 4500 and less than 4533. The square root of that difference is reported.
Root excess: 1.07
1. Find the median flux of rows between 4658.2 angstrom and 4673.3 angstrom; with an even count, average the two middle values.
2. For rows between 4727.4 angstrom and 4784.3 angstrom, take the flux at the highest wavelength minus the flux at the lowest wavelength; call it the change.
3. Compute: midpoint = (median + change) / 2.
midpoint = 6.99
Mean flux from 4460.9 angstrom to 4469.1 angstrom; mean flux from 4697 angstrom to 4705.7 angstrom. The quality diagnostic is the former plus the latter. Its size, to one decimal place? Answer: 28.3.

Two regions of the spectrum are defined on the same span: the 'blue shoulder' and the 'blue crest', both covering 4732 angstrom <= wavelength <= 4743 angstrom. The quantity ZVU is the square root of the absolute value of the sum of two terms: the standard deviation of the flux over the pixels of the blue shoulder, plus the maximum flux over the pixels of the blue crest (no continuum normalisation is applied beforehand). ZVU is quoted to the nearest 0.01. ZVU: 3.74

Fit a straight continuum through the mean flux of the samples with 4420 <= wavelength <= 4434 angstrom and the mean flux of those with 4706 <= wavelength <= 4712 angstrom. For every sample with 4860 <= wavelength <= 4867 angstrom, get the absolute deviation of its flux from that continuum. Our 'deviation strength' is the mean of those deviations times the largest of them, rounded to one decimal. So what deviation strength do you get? 1.0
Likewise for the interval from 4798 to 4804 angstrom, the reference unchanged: 1.3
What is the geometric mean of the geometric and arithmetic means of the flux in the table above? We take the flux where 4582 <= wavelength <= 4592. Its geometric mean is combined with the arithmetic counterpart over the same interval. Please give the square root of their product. 13.6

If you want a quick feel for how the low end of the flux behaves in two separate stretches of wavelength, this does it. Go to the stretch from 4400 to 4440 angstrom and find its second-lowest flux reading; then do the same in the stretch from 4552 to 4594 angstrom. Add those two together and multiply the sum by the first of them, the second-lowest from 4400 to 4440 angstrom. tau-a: 408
